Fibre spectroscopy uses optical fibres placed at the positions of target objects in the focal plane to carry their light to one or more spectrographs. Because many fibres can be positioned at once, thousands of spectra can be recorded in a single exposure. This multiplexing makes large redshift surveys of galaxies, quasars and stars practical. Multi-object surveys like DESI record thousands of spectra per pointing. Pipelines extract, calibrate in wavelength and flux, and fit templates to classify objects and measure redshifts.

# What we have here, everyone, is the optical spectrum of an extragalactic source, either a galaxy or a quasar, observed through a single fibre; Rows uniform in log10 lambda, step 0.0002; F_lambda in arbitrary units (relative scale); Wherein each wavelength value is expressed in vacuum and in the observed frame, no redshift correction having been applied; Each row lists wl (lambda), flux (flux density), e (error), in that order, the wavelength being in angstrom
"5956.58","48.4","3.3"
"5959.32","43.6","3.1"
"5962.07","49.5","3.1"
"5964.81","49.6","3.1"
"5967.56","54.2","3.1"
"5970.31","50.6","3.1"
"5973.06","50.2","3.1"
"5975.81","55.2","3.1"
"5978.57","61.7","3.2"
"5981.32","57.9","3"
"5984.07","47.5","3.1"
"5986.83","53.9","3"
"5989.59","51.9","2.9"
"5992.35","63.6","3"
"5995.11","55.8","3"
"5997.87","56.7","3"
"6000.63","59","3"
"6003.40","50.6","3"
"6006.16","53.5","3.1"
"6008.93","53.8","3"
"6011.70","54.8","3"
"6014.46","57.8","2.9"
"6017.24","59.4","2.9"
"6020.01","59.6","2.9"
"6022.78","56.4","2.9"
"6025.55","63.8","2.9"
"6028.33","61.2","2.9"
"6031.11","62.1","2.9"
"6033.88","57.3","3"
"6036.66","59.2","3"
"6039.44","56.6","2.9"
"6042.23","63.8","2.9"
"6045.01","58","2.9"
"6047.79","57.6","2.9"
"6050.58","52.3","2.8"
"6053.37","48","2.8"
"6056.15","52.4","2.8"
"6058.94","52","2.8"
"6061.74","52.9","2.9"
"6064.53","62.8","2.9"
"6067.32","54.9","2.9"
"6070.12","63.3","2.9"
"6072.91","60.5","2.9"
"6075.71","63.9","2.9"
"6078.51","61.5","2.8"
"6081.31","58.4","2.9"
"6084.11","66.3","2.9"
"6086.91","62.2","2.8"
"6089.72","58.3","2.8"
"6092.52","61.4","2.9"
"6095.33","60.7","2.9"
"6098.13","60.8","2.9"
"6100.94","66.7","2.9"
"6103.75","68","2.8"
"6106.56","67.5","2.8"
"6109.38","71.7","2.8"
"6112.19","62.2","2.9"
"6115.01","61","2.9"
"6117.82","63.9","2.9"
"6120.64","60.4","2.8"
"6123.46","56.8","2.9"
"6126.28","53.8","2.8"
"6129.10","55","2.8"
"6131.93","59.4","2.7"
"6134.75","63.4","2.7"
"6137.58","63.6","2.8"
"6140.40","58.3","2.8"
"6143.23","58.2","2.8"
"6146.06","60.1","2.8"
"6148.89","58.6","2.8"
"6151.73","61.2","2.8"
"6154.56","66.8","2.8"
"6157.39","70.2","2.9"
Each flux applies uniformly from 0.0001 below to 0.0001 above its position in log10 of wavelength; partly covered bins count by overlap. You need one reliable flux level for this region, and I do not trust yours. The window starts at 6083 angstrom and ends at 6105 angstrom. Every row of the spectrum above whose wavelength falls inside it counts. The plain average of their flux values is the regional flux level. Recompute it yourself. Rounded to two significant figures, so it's 63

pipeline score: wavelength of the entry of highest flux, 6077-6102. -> 6100.94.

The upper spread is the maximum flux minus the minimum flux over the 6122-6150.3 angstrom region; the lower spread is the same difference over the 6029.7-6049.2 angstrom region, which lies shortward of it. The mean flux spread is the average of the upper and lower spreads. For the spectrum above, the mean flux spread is 8.5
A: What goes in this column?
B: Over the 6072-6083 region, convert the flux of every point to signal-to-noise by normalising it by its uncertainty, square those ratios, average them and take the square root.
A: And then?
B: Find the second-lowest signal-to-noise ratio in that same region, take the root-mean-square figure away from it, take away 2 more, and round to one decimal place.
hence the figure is -2.4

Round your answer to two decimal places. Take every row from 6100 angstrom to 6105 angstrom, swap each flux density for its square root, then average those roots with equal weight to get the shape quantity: 8.21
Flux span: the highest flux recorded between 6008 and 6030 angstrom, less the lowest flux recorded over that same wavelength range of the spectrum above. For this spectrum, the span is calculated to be 10.0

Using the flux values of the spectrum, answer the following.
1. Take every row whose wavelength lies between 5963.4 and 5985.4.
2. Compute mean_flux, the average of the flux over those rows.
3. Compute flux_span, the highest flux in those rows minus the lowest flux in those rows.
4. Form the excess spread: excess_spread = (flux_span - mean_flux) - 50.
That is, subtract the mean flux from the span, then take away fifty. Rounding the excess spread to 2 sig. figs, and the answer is -89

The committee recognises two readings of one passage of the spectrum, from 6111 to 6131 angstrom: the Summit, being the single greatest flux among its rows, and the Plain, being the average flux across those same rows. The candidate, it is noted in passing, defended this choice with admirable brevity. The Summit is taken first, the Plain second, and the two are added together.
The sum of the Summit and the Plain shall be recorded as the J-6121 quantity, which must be 123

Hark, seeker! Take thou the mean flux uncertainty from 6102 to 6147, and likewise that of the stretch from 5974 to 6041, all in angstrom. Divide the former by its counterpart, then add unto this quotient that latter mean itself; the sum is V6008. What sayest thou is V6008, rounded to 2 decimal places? 3.93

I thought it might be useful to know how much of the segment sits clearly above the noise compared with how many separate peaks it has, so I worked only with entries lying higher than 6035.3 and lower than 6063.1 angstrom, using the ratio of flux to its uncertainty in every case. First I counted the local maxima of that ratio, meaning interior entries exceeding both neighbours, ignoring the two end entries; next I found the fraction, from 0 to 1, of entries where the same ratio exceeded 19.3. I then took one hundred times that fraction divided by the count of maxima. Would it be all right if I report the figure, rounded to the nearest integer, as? 25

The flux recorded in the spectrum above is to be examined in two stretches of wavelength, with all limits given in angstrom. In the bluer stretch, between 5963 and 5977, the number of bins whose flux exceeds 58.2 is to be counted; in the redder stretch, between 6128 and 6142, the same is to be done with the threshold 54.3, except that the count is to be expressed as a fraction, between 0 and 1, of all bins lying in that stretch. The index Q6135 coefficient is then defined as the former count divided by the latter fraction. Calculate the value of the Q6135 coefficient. 0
